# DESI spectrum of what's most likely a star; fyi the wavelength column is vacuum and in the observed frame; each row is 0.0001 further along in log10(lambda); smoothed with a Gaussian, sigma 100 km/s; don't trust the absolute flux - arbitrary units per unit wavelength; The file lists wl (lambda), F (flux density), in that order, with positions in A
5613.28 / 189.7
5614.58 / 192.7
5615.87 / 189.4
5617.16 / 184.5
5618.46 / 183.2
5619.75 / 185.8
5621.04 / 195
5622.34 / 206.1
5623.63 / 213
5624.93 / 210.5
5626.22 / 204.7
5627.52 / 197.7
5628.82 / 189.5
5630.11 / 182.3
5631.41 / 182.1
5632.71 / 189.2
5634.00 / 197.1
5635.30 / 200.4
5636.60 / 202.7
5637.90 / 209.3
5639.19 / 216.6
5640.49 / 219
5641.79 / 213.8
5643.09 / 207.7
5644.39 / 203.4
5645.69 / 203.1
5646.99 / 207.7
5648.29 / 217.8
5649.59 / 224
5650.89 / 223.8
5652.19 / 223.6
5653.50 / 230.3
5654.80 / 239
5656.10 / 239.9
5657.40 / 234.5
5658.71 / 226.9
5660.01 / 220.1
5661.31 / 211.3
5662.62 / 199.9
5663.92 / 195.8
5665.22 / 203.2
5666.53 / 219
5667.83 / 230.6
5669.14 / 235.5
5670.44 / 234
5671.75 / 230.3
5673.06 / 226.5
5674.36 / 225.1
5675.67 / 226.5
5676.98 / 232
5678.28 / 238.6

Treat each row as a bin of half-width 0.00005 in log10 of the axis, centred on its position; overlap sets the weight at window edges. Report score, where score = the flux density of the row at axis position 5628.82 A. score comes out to 189.5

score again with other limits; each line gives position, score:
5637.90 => 209.3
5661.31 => 211.3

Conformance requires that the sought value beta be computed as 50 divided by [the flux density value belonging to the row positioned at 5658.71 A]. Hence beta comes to 0.22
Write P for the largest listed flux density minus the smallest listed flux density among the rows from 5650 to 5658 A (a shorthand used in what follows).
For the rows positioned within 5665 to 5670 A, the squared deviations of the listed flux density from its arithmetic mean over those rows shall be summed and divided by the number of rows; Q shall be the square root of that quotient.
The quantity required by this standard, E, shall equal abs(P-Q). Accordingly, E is 4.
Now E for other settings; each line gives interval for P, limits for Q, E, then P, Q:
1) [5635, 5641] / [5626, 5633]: 11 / 19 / 8.1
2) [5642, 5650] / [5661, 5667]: 13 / 21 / 8.3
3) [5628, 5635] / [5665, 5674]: 5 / 15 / 10.4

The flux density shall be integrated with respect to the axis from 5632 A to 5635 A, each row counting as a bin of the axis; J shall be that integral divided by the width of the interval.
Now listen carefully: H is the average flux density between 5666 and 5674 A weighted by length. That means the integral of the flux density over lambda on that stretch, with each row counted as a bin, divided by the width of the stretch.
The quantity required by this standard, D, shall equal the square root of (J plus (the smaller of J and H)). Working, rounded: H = 229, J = 194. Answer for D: 19.7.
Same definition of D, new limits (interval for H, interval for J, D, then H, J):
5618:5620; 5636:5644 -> 19.9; 185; 211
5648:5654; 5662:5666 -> 20.0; 224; 200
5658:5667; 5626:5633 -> 19.5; 211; 190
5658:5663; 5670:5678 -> 21.1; 215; 229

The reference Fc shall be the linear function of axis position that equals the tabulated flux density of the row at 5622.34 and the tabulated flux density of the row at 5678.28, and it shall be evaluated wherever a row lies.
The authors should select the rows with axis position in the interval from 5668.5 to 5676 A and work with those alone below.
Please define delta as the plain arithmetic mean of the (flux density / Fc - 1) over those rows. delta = -0.023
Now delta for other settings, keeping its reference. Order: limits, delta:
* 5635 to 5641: -0.026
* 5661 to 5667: -0.106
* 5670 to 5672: -0.010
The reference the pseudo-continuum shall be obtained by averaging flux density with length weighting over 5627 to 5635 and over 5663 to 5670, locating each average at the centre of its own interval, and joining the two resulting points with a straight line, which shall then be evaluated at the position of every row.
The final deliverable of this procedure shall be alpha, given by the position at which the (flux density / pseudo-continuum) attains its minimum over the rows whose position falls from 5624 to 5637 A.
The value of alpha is 5631.41 A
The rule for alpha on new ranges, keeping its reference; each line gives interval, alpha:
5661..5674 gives 5663.92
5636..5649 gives 5645.69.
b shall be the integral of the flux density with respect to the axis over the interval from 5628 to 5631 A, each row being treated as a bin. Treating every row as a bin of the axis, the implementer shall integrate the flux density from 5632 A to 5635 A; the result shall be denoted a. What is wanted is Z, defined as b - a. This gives -23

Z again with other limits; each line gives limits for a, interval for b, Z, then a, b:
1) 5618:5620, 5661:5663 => 40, 369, 410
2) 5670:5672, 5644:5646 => -57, 464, 406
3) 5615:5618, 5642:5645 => 59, 561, 620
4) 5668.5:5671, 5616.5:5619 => -129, 588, 459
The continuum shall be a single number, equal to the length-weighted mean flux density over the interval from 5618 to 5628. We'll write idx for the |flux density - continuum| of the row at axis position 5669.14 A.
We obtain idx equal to 36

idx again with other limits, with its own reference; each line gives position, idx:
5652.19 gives 24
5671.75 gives 30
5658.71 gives 27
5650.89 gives 24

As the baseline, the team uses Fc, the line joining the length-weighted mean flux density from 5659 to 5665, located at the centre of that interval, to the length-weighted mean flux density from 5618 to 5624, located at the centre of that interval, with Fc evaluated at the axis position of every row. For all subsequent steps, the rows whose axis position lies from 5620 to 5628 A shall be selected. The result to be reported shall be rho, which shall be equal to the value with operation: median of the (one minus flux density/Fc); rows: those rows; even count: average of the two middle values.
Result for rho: -0.040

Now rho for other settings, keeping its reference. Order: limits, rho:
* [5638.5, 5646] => -0.041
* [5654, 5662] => -0.115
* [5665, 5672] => -0.096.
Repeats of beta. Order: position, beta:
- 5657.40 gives 0.21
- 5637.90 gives 0.24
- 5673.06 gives 0.22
